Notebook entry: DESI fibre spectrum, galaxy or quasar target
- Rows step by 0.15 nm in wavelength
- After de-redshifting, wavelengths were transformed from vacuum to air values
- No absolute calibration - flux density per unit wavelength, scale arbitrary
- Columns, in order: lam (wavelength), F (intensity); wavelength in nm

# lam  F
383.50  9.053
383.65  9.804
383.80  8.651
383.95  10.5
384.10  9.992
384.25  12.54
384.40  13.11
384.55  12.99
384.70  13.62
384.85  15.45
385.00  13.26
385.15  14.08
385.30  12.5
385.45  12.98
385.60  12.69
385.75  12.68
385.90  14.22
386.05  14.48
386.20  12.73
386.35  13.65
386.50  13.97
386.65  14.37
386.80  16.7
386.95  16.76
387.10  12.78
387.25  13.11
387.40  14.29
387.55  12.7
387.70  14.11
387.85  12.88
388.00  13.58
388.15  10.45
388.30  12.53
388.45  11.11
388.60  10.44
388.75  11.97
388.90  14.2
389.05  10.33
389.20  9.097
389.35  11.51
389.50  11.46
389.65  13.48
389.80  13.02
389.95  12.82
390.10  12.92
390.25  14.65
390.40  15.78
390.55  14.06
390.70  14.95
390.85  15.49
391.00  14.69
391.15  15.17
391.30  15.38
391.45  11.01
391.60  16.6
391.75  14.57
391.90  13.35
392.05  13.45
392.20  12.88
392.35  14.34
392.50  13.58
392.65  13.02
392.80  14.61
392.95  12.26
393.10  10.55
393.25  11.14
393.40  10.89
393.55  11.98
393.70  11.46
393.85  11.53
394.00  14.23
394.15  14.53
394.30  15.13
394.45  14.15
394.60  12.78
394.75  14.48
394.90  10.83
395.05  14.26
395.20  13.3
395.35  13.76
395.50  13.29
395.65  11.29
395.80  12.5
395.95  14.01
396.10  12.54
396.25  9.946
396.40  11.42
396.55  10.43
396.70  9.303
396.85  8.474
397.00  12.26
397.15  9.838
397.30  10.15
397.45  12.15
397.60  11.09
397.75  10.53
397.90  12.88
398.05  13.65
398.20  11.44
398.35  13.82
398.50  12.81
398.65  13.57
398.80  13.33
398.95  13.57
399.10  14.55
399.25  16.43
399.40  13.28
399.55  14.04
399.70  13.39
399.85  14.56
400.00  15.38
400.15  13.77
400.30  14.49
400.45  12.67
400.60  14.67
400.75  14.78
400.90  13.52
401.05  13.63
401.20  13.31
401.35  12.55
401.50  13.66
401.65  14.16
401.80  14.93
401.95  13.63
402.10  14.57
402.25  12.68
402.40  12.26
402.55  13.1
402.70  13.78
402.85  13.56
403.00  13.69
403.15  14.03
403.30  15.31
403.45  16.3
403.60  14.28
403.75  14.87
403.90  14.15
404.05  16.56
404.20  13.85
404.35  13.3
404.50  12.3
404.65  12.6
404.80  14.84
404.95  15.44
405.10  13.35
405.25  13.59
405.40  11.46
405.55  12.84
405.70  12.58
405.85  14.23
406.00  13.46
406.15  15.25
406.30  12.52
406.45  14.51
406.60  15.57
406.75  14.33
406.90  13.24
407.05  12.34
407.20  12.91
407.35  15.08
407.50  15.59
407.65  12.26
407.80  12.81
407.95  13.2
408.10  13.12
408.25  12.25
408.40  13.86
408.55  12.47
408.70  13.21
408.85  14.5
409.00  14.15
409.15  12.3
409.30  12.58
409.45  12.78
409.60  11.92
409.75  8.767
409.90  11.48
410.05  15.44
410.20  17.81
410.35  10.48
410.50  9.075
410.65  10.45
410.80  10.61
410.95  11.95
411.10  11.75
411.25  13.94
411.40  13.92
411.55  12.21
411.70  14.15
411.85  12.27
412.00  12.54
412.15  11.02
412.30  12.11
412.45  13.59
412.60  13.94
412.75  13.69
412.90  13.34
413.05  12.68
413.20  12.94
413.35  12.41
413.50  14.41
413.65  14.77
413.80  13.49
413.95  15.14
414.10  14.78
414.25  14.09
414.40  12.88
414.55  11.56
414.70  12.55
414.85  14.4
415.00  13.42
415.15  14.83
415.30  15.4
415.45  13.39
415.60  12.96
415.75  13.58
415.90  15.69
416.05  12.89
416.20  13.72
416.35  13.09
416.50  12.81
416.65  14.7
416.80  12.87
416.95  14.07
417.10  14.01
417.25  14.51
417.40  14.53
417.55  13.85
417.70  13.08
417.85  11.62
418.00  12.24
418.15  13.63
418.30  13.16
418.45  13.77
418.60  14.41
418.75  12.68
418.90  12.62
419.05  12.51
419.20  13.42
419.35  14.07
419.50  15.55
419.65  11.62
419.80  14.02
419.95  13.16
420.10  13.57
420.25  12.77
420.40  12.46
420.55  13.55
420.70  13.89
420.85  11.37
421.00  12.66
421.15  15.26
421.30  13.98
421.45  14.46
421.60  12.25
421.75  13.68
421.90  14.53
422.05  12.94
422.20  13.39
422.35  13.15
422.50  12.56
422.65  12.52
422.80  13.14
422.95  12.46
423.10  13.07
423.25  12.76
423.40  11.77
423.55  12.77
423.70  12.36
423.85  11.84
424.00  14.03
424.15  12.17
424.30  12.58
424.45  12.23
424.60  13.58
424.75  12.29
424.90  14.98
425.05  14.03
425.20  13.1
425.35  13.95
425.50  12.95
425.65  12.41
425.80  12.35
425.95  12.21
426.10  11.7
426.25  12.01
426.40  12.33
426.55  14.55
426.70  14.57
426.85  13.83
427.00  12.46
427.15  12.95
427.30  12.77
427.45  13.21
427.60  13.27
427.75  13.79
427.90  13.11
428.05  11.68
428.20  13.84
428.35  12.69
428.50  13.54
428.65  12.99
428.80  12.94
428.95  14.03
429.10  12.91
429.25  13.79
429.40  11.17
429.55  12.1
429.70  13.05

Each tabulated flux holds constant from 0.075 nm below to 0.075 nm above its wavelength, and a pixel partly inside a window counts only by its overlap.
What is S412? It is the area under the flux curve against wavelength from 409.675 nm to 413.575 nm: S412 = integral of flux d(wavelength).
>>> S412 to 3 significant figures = 49.0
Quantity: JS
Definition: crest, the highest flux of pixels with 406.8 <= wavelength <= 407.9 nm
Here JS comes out 15.59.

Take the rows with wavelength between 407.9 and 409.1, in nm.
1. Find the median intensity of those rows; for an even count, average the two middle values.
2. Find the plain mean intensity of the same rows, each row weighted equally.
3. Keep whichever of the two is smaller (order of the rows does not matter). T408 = 13.2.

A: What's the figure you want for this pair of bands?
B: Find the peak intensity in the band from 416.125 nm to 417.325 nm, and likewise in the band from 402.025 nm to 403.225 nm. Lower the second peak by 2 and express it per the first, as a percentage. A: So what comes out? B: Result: 86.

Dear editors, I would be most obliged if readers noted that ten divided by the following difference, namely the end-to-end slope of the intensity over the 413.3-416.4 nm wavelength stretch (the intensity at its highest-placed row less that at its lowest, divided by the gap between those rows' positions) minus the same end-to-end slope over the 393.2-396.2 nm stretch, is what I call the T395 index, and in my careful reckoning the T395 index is -38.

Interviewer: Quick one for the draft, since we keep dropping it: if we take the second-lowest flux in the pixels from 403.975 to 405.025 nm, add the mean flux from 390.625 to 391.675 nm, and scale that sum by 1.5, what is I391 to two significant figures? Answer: 41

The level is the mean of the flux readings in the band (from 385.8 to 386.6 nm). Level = 13.8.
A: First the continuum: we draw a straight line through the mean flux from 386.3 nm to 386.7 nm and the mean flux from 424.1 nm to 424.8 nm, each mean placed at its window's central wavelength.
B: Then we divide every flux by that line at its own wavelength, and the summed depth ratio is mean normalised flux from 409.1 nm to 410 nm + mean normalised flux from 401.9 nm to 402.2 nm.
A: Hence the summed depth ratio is 1.94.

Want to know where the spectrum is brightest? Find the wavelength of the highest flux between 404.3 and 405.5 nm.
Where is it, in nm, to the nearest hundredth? 404.95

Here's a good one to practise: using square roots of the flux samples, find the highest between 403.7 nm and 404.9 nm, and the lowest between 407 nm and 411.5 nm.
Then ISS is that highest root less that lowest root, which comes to 1.11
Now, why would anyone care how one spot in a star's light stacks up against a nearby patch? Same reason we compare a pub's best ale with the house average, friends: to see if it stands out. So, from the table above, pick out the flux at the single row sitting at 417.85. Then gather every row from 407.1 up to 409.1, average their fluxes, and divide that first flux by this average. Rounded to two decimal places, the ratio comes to 0.86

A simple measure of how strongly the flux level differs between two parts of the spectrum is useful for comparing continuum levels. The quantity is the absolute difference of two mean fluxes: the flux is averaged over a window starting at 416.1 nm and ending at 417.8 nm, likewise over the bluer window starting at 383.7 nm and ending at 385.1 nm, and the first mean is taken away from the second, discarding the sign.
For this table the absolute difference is 1.5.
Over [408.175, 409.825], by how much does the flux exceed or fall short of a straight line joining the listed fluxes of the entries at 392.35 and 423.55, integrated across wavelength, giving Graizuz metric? -1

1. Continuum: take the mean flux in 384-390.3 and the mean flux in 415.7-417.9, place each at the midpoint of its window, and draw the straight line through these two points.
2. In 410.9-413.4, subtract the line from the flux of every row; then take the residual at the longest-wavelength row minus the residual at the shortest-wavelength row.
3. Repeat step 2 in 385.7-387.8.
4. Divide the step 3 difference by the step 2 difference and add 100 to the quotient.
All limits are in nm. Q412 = 103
